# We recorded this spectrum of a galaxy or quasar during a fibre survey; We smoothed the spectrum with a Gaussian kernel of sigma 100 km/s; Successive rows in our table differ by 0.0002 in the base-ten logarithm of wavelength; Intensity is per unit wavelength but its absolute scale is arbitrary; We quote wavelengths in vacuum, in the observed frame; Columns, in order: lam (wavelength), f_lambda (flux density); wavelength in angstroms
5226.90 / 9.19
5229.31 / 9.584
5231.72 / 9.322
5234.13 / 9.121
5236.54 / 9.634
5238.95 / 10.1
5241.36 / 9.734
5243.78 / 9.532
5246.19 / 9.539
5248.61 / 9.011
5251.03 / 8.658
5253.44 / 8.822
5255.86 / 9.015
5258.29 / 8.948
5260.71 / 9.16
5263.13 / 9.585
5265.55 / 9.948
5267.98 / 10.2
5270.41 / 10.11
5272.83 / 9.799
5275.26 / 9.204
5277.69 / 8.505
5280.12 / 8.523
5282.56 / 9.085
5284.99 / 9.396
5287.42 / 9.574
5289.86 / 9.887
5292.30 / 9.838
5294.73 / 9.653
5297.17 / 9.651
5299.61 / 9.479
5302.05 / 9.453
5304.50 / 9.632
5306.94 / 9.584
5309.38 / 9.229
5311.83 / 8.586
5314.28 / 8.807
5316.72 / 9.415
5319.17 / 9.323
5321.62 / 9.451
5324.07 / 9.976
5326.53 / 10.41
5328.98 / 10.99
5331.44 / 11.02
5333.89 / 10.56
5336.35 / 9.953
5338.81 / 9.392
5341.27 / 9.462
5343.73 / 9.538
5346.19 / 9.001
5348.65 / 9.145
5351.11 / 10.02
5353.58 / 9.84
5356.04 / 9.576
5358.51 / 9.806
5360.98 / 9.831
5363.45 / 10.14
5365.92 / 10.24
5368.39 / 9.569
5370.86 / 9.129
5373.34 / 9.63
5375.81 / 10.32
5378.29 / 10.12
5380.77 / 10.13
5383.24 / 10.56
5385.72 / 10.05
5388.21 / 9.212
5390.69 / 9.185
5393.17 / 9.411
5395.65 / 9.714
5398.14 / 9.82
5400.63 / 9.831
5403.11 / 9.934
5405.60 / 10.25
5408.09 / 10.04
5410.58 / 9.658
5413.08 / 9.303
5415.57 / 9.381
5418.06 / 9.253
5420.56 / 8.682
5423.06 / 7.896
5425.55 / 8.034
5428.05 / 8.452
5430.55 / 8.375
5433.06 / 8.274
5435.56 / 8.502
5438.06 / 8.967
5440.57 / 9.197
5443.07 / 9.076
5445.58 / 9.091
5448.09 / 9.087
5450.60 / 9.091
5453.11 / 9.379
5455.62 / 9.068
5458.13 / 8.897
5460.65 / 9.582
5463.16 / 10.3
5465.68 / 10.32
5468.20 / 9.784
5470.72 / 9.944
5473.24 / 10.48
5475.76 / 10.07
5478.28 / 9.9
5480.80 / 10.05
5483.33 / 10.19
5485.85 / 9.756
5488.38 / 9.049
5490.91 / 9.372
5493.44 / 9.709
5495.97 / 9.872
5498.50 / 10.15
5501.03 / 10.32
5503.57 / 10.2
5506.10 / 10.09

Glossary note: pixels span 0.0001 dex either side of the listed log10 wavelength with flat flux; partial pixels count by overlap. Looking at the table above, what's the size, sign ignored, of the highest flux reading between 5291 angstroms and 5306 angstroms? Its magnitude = 9.8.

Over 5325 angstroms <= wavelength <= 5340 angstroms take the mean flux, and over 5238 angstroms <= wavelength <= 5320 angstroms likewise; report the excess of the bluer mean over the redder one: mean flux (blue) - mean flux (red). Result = -1.0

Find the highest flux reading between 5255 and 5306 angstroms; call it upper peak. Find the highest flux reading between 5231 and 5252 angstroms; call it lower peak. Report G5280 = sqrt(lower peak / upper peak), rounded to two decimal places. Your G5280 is 1.00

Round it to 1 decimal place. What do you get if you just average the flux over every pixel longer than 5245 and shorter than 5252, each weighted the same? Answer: 9.1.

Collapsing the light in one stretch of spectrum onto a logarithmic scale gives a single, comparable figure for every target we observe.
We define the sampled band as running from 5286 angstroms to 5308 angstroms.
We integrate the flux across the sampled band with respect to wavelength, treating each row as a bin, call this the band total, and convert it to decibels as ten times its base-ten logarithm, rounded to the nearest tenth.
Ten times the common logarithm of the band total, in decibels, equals 23.3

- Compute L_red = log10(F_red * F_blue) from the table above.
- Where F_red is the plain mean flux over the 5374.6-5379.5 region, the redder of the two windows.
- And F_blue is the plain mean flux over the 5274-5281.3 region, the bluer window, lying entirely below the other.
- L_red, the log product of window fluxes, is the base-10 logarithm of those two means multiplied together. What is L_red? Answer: 1.95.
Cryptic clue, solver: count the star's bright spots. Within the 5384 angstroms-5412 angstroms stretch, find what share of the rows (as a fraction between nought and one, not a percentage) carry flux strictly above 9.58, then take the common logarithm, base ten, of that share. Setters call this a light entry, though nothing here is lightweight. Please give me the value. -0.14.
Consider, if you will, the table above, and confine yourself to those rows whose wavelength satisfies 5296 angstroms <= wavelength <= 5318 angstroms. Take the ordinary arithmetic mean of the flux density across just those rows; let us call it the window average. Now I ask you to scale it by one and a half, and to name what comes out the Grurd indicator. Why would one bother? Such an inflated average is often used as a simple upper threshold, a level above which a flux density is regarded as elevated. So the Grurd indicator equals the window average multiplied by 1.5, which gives 14.0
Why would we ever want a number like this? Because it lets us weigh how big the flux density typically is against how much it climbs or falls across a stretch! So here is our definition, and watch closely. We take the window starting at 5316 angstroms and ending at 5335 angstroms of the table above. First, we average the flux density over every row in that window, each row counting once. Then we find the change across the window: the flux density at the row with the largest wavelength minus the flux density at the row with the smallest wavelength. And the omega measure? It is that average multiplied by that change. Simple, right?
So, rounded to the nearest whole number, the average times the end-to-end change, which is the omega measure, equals 12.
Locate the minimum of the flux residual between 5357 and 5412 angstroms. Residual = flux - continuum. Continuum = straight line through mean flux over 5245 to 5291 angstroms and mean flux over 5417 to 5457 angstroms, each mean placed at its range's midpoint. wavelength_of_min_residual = 5370.86 angstroms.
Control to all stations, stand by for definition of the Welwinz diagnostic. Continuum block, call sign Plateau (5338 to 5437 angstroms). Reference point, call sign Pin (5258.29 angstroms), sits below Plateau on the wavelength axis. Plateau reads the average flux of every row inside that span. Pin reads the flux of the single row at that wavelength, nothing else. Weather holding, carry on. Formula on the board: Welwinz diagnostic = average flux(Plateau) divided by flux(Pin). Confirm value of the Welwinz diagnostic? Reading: 1.06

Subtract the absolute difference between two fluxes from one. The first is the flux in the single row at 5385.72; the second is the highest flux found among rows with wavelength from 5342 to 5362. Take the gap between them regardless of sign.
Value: 1.0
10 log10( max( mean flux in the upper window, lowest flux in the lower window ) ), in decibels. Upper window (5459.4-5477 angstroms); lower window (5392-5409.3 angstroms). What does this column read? 10.0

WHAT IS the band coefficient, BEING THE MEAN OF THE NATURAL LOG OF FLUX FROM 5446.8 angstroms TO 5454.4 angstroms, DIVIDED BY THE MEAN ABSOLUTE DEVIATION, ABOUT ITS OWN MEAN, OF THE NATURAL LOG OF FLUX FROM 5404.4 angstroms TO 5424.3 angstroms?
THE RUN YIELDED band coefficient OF 38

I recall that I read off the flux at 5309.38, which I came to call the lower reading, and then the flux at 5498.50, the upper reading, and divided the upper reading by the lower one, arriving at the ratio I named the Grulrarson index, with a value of 1.100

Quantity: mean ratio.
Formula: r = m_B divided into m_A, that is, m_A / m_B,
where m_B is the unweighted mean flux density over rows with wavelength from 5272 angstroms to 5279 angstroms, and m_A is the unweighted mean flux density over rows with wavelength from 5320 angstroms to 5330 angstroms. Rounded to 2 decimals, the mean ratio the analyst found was 1.11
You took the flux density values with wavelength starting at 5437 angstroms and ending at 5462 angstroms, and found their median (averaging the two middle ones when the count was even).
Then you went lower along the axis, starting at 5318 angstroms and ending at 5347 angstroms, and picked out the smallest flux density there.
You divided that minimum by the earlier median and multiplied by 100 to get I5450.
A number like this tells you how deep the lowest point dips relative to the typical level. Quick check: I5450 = 99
